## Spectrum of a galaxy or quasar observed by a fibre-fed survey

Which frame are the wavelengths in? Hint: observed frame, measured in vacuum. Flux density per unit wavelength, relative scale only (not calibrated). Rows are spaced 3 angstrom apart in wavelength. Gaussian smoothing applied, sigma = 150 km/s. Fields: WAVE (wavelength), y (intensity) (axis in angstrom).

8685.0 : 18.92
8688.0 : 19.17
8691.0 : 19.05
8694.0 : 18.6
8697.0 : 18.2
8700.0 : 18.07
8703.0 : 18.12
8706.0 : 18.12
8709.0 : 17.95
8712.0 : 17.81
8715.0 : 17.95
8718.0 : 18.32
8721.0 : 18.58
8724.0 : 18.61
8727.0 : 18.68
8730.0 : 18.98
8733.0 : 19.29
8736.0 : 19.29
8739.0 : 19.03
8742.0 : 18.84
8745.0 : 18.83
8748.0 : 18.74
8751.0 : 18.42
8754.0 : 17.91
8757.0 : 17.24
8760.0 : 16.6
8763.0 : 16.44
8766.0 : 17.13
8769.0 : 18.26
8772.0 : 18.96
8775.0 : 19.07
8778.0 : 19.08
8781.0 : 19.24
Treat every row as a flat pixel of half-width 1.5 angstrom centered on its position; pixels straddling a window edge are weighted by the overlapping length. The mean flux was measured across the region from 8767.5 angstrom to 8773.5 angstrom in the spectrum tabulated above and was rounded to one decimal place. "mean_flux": 18.6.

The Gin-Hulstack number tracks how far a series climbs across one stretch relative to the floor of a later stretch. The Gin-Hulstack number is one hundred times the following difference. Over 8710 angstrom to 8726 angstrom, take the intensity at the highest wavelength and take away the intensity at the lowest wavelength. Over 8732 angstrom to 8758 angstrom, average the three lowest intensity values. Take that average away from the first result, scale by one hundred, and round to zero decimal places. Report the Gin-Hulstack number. -1706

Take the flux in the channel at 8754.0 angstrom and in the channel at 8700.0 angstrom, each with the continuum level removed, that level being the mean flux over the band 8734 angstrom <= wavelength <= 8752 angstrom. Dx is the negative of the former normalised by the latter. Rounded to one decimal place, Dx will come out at -1.2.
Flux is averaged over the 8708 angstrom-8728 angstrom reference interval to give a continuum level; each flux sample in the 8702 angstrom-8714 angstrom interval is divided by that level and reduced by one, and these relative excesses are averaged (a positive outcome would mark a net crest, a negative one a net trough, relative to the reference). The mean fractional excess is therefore -0.015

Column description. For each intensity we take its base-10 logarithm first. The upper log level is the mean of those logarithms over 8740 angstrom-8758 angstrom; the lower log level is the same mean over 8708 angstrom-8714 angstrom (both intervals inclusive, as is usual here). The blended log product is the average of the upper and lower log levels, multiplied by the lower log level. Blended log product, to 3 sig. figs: 1.58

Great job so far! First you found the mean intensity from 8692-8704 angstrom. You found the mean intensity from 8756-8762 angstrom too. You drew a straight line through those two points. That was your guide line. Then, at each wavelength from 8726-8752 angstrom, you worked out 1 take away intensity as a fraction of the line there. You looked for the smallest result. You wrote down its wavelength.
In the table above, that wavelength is 8736.0 angstrom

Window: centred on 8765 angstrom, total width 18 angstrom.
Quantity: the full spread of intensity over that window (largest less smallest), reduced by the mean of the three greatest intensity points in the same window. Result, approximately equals -15.6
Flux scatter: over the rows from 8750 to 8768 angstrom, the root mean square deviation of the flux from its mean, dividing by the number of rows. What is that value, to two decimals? 0.69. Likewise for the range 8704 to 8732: 0.38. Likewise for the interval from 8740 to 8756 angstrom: 0.35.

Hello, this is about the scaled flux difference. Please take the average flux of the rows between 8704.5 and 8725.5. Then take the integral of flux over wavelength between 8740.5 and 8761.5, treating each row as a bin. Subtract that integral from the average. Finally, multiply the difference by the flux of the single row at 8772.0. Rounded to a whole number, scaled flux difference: -6855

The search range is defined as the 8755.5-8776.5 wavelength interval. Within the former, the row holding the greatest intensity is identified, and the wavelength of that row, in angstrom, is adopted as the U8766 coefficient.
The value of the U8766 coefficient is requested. 8775.0 angstrom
